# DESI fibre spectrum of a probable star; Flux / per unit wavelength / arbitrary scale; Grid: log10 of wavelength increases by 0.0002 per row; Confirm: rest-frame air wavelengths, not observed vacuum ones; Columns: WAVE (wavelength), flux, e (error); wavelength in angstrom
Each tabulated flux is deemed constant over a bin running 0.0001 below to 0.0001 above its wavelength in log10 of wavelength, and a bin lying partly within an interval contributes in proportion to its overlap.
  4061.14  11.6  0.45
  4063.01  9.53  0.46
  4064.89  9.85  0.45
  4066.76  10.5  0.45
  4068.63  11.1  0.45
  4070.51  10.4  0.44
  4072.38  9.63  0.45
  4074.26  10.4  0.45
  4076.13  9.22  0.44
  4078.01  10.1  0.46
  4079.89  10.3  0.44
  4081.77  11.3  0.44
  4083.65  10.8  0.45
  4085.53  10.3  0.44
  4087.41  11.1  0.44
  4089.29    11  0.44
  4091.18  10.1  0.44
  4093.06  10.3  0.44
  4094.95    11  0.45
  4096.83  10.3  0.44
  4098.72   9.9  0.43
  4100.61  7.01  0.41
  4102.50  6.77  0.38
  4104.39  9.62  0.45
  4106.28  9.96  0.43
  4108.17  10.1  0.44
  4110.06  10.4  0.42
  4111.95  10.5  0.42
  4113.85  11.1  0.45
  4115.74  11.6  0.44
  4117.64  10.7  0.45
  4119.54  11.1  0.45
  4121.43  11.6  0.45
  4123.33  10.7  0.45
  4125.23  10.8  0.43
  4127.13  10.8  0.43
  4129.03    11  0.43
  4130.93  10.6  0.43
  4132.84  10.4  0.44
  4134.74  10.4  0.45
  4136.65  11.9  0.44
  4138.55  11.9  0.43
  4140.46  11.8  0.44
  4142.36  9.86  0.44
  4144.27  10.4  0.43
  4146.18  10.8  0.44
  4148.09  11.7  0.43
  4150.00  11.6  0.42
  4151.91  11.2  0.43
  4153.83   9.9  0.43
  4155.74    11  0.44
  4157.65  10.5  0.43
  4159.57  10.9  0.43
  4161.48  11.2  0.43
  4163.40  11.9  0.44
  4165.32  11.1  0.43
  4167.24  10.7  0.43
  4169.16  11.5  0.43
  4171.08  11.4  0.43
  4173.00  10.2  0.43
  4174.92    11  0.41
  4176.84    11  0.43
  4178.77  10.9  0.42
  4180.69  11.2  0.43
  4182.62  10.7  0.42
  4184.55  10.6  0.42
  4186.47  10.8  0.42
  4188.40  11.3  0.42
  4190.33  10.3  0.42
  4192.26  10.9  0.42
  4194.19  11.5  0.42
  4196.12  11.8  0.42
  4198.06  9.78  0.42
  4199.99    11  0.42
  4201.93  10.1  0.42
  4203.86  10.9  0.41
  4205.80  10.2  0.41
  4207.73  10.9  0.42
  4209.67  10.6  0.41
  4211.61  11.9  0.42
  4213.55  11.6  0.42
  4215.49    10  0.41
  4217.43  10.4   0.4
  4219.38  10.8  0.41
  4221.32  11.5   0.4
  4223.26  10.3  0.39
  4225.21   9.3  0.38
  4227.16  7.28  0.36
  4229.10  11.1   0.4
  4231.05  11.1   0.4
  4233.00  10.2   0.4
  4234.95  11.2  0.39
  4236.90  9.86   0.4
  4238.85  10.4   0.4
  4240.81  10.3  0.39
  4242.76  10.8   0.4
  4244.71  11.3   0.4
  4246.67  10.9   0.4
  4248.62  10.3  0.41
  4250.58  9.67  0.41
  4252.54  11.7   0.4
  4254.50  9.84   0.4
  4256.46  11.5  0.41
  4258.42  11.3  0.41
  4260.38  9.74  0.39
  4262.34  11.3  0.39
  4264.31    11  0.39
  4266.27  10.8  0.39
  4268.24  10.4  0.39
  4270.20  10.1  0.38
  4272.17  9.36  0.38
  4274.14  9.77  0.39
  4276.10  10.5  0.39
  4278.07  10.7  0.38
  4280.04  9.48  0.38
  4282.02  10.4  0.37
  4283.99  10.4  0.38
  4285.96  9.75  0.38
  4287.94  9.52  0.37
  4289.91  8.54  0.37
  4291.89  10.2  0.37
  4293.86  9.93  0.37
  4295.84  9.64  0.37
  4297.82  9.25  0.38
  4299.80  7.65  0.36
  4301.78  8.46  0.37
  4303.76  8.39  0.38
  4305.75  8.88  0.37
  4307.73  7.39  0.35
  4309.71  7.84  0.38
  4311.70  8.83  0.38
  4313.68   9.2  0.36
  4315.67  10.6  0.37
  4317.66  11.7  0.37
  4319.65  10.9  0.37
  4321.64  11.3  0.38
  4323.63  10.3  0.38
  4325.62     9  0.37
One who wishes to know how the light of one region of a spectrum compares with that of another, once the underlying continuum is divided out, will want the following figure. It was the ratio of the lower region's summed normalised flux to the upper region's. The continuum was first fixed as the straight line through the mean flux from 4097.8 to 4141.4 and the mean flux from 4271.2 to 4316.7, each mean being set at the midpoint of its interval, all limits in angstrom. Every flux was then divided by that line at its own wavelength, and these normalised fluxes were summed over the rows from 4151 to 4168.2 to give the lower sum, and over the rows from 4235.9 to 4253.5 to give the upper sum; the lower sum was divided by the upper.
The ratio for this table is 0.977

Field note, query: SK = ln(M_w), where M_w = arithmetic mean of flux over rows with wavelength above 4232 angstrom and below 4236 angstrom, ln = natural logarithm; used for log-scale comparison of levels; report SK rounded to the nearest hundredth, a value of 2.37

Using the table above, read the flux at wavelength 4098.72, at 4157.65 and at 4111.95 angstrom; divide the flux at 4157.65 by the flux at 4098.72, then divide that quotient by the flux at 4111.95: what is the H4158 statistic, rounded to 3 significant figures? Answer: 0.101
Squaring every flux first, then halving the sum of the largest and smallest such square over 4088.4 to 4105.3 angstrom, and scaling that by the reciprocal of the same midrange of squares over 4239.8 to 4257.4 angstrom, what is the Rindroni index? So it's 0.72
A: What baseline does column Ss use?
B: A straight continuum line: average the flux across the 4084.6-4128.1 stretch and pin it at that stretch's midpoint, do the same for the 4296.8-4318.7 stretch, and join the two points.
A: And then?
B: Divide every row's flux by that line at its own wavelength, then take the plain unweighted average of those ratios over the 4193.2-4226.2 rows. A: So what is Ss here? 1.12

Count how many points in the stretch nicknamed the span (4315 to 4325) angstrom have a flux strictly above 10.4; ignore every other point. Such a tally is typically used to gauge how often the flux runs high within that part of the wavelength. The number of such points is 4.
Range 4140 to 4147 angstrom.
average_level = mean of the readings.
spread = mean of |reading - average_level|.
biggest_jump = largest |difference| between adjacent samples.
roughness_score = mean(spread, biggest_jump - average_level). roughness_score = -4.1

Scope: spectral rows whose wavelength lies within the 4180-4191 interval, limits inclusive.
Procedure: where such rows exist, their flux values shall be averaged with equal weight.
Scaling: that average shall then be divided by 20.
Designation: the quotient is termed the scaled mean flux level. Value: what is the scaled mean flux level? 0.54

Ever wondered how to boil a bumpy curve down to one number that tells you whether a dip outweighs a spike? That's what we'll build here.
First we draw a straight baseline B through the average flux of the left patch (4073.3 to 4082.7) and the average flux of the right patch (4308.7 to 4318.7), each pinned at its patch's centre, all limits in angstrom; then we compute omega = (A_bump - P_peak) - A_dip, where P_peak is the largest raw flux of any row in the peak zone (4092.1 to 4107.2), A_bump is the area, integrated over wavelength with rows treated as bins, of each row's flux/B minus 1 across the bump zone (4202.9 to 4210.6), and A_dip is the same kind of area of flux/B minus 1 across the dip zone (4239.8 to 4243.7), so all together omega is -10.7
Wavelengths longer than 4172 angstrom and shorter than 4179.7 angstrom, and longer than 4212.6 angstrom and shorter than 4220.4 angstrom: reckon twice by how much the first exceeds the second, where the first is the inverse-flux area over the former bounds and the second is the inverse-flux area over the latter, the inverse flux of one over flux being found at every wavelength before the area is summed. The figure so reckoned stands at -0.03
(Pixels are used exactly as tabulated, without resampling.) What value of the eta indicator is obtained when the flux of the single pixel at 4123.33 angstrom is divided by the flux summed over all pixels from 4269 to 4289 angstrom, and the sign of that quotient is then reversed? -0.107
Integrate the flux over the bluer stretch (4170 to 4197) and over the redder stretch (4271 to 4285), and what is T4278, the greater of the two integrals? 296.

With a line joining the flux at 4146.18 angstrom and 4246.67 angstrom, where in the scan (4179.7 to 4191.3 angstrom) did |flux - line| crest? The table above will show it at 4190.33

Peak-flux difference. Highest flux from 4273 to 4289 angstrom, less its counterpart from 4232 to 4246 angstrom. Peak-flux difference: -0.6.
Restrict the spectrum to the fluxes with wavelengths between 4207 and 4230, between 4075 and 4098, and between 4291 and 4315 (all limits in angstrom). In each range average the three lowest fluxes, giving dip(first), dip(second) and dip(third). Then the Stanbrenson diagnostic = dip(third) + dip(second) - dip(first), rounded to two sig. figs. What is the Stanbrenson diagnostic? 8.6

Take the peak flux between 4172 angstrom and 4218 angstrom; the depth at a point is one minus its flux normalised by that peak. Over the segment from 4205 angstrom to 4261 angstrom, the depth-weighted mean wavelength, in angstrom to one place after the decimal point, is 4233.2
